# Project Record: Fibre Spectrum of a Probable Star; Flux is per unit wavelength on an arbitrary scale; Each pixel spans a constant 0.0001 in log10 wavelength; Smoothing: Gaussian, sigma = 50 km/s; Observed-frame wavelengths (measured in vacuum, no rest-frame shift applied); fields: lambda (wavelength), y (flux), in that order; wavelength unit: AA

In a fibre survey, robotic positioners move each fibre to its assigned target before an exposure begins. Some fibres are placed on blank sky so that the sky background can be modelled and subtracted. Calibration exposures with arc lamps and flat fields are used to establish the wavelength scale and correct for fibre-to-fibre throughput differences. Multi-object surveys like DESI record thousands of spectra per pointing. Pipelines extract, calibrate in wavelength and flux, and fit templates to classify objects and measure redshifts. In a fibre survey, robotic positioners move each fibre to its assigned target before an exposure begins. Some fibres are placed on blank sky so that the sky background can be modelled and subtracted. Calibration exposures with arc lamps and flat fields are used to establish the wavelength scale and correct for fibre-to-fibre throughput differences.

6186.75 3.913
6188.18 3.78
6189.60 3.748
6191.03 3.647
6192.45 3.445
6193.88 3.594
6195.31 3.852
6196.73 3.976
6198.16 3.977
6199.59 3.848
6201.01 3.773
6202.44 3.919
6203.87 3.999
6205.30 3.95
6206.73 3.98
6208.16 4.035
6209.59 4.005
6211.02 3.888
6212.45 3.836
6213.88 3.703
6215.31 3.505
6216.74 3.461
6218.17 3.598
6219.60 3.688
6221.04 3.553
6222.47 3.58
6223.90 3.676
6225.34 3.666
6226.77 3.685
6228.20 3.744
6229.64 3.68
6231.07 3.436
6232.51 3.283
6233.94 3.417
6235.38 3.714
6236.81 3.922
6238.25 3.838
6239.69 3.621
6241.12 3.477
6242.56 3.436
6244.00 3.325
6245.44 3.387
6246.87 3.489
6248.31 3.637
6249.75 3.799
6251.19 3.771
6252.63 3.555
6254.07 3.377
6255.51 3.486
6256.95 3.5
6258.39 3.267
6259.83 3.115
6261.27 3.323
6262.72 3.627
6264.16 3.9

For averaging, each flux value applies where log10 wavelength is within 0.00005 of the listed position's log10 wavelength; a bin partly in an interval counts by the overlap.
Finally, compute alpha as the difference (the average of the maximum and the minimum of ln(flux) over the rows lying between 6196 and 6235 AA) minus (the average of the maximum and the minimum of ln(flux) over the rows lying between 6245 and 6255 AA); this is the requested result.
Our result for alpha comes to 0.02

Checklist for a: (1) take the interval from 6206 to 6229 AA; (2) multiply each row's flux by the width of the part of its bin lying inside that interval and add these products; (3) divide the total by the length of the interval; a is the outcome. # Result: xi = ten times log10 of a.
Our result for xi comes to 5.71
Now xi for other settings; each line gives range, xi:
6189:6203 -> 5.77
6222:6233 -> 5.56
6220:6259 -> 5.53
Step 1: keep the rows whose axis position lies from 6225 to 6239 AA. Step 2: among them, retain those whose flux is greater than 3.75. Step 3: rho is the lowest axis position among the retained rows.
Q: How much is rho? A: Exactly 6236.81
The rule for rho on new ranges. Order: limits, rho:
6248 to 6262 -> 6249.75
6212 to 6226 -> 6212.45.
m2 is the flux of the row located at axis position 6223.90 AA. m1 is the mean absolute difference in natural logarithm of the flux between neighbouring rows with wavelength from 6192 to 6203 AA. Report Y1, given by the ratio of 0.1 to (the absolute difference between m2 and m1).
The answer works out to 0.0275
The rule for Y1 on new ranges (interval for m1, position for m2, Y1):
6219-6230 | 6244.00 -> 0.0302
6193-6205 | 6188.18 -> 0.0267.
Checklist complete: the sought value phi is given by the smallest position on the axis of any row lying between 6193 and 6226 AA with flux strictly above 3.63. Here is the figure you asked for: 6195.31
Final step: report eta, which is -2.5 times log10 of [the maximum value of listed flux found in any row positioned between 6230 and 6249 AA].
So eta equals -1.48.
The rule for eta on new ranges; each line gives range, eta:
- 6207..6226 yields -1.51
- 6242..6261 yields -1.45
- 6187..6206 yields -1.50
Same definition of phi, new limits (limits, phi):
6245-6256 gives 6248.31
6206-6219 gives 6206.73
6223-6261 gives 6223.90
